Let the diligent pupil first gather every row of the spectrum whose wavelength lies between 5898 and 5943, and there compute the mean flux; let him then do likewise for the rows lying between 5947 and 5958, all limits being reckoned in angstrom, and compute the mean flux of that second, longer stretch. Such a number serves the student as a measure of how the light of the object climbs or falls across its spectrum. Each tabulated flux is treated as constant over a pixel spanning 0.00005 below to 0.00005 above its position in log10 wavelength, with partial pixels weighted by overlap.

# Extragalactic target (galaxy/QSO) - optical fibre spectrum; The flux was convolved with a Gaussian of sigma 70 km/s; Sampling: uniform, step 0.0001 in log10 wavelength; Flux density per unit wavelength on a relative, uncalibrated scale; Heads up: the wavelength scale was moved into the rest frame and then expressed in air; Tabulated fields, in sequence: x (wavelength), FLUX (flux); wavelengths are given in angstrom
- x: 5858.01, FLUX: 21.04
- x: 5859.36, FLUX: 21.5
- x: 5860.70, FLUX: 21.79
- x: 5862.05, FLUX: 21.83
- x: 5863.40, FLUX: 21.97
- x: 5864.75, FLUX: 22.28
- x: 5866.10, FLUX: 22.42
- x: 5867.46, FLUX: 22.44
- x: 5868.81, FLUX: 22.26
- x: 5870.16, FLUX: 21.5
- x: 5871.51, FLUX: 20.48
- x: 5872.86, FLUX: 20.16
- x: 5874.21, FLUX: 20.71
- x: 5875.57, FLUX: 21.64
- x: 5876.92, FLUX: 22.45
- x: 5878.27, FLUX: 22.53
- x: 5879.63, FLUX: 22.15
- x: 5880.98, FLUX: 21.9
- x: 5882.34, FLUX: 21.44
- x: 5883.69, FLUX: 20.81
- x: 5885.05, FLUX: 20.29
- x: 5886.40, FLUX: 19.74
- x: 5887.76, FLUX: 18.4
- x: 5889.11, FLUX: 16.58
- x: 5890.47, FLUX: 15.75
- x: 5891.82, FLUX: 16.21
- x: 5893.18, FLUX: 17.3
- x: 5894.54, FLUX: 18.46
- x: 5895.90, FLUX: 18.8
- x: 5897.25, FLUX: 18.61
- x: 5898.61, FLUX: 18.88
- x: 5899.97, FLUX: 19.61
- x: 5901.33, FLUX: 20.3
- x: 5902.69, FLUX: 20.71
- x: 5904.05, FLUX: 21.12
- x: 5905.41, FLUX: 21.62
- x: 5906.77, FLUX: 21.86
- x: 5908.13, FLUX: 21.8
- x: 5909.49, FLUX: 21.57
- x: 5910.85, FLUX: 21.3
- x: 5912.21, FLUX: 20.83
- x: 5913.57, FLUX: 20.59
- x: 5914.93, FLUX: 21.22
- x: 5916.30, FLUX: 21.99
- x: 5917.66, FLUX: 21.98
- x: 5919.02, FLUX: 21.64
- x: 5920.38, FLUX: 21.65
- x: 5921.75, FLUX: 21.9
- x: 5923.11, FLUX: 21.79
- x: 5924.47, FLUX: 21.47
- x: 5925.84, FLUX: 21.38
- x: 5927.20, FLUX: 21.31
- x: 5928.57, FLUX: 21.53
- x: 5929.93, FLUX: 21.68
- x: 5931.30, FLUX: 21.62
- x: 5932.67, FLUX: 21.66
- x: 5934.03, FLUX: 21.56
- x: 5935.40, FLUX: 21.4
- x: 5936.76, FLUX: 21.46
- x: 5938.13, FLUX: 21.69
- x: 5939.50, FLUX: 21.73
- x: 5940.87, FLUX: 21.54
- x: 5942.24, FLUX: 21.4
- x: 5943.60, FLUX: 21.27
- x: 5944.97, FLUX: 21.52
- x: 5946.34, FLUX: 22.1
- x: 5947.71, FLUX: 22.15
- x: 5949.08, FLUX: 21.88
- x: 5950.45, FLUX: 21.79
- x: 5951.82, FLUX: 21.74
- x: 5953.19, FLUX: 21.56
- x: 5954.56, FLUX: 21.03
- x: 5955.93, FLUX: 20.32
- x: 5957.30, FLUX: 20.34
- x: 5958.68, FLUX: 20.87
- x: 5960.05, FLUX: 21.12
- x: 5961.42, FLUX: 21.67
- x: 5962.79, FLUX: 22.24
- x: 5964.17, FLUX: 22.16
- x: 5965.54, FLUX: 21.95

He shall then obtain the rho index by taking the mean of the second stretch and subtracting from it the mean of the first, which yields 0.0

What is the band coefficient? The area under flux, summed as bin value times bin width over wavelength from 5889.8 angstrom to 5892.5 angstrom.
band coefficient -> 43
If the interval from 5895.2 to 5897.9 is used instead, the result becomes 51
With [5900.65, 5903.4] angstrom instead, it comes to 56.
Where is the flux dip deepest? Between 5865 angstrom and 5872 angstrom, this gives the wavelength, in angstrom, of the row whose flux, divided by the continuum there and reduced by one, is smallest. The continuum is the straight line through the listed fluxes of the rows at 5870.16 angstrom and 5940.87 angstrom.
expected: 5871.51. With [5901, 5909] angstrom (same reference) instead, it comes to 5901.33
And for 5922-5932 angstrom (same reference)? 5927.20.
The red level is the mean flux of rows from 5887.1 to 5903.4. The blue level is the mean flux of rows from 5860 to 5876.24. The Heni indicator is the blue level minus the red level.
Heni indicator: 3.3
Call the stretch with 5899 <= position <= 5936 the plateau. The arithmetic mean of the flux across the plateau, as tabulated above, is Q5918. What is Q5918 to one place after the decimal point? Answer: 21.4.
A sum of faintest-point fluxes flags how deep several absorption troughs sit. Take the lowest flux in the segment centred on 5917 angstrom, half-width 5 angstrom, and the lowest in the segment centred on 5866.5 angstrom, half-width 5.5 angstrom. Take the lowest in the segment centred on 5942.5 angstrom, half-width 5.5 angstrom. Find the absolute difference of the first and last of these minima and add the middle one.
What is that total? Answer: 21.2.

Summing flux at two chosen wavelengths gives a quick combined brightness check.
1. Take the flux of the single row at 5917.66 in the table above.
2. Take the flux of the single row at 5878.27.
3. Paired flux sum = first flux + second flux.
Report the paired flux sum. 44.5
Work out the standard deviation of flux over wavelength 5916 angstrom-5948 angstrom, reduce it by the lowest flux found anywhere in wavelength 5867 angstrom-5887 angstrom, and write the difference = -19.5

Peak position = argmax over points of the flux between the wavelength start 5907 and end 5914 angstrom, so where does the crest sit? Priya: 5908.13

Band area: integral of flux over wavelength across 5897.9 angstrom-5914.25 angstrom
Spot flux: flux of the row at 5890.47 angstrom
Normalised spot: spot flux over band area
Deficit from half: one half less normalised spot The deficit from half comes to 0.454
